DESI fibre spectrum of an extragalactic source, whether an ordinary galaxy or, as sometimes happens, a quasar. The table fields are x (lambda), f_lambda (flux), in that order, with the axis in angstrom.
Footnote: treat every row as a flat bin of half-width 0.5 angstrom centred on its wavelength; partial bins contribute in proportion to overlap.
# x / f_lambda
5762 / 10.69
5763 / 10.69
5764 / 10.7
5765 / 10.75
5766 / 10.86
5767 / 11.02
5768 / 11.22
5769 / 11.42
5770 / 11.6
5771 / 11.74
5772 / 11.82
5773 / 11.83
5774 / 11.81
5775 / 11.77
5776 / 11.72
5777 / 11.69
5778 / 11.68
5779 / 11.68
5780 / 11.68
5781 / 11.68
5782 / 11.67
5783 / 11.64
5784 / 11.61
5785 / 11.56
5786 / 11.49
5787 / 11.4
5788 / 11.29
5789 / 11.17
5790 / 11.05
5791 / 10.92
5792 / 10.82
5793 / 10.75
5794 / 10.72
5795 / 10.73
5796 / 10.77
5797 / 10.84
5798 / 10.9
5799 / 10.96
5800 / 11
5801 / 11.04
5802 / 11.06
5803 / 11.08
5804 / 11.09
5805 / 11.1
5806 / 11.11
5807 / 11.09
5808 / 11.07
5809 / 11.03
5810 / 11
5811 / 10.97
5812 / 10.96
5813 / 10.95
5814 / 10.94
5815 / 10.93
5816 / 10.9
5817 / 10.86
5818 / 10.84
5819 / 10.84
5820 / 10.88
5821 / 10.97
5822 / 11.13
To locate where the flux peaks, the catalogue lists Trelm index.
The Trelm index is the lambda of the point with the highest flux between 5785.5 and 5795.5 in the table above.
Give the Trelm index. 5786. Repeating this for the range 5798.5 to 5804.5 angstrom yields 5804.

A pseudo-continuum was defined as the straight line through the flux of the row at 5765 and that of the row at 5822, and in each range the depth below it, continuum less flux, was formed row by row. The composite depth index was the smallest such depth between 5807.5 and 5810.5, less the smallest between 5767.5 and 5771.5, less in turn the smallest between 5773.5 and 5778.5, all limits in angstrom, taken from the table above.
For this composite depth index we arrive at 1.92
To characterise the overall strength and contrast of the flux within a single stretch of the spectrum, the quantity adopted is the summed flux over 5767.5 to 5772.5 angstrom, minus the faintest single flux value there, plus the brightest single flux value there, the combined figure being 58.4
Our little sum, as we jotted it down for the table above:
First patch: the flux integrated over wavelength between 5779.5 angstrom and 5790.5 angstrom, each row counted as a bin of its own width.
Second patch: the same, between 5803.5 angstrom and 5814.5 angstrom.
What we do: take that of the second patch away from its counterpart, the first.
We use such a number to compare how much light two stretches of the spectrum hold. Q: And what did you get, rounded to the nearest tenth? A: 4.9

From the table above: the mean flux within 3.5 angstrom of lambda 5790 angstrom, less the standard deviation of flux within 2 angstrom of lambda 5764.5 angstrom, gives 11.0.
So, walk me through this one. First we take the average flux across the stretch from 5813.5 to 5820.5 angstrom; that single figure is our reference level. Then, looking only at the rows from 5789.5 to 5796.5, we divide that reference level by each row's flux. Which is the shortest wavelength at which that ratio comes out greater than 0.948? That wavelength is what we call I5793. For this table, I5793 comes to 5790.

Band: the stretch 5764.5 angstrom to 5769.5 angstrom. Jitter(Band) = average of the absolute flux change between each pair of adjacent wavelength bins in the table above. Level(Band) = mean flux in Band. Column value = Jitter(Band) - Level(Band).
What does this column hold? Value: -10.9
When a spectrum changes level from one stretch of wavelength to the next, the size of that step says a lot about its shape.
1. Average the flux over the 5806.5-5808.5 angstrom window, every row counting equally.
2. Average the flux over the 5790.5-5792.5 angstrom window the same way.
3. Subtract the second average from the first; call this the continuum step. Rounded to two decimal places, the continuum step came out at 0.21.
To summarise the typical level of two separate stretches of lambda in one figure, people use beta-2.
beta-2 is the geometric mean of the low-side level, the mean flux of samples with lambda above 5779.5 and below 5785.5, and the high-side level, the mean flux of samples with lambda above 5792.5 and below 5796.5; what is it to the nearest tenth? 11.2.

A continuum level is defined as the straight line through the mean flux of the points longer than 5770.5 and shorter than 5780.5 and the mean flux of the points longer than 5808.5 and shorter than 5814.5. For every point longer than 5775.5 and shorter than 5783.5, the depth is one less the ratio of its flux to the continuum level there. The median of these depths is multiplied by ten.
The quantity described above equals -0.02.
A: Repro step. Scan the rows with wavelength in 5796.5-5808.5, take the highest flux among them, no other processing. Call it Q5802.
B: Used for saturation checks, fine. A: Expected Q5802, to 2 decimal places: 11.11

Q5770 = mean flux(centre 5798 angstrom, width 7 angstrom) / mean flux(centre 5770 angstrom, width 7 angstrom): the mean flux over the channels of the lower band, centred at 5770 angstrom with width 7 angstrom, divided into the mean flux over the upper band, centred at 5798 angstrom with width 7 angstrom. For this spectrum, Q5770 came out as 0.95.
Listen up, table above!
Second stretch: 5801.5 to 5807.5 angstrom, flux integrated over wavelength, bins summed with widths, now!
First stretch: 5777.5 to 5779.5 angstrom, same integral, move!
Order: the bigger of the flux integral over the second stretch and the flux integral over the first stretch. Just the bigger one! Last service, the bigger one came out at 67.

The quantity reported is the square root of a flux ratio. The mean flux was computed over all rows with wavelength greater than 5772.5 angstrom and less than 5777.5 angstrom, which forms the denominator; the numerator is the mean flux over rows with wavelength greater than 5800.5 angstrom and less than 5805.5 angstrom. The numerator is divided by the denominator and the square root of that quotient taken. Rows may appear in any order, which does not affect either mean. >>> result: 0.97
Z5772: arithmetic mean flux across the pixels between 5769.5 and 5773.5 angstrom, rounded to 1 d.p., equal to 11.7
